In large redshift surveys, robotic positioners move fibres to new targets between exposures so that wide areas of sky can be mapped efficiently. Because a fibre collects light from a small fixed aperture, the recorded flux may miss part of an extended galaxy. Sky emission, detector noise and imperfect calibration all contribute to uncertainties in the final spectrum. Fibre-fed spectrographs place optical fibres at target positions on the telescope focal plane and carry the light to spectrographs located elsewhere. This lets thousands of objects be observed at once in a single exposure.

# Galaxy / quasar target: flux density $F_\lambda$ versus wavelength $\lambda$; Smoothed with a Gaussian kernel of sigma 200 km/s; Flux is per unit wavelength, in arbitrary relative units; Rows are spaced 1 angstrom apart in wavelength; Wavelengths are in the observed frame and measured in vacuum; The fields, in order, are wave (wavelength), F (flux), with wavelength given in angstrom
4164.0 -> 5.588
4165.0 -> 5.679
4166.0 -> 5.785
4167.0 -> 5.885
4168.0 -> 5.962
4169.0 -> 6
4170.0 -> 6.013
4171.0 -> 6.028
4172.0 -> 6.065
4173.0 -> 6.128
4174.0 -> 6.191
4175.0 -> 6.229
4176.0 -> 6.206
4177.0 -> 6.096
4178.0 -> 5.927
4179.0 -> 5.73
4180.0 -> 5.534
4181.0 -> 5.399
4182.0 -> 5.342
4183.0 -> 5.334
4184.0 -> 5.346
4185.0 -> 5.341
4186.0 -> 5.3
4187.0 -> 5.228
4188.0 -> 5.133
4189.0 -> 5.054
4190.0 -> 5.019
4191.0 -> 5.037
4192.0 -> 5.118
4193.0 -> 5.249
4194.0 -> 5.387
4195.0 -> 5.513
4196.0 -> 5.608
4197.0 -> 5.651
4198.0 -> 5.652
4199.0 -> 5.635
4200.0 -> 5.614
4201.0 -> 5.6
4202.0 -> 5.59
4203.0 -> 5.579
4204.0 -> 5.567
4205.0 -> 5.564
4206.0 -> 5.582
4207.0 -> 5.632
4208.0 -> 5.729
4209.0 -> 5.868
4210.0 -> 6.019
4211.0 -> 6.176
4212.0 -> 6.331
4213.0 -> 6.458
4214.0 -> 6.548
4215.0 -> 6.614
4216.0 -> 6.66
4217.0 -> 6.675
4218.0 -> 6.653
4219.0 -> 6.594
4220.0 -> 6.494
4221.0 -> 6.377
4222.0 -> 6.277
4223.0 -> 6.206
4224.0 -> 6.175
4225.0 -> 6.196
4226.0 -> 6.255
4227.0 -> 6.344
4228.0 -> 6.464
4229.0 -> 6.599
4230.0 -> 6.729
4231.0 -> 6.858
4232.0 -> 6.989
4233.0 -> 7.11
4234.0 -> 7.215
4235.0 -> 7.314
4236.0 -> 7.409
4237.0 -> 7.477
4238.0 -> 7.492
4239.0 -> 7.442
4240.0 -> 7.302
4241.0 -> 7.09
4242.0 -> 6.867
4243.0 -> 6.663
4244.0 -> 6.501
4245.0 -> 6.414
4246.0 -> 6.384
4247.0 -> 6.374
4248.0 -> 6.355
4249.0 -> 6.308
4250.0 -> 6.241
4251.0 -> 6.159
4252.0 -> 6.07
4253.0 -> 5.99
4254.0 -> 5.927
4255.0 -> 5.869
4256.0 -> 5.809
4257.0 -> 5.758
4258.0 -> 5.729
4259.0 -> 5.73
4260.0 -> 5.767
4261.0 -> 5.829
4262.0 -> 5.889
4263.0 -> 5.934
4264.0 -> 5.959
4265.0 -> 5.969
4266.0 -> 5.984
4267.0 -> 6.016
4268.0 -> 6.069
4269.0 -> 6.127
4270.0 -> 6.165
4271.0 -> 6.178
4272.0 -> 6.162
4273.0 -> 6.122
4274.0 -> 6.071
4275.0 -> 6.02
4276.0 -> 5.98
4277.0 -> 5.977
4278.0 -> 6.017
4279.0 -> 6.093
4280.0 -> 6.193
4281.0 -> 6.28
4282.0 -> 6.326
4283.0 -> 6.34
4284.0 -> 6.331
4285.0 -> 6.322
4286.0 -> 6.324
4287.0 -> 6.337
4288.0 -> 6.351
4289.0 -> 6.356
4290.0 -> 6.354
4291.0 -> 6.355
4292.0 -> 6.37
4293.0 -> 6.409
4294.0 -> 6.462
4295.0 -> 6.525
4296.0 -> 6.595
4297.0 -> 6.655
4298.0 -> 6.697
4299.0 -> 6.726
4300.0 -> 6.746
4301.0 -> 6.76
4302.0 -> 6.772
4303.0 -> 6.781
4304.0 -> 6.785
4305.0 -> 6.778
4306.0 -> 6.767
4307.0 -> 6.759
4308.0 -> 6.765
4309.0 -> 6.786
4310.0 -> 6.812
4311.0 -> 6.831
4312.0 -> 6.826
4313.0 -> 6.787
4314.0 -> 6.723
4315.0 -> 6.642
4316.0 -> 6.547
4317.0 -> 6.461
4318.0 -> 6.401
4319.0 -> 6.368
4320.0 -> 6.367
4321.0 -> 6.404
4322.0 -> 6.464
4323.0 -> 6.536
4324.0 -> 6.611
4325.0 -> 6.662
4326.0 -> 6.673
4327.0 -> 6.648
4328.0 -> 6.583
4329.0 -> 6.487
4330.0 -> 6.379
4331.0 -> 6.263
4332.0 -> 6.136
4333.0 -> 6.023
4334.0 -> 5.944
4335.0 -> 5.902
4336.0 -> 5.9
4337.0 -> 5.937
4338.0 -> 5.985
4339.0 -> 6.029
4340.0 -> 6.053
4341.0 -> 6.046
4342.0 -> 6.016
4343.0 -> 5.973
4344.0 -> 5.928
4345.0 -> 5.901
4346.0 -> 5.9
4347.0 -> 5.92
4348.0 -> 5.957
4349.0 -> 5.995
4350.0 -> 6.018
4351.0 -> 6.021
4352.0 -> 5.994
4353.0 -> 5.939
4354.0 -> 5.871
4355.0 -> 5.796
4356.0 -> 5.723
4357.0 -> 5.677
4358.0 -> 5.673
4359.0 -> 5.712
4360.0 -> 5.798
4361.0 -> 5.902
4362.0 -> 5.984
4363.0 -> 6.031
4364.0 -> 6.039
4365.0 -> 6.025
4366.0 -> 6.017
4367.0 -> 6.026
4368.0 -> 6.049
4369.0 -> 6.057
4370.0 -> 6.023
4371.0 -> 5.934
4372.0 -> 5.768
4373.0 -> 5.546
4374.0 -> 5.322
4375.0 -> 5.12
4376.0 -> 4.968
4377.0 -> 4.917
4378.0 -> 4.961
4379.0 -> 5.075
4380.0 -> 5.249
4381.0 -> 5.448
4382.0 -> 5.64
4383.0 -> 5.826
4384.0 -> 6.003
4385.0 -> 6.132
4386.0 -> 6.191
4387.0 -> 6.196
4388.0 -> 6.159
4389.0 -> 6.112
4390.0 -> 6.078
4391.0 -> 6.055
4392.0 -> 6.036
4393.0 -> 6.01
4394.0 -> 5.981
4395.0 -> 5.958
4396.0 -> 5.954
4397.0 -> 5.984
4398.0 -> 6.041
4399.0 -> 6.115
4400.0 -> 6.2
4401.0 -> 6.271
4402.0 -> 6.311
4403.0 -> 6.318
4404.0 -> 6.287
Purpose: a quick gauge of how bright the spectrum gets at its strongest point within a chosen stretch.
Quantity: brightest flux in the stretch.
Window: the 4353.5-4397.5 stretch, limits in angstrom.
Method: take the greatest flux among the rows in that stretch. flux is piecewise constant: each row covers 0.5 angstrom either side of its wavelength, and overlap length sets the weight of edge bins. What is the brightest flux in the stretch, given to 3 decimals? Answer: 6.196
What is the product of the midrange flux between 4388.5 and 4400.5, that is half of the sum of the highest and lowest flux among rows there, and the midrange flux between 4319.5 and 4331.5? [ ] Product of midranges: 39.3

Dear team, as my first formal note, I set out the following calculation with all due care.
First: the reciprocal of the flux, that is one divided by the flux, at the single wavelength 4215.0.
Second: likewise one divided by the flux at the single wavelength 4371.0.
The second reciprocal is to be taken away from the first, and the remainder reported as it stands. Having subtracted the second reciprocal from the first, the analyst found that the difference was -0.017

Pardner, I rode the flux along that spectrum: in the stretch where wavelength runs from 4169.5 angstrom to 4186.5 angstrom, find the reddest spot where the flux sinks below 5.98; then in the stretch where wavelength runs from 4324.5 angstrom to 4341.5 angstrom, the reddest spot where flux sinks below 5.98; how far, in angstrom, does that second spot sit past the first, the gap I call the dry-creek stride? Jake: 151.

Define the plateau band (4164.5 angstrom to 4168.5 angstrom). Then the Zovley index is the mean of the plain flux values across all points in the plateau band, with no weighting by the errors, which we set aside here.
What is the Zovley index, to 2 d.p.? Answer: 5.83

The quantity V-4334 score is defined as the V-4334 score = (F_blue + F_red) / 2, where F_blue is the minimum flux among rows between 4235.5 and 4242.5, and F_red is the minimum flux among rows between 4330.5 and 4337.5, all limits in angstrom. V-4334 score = 6.38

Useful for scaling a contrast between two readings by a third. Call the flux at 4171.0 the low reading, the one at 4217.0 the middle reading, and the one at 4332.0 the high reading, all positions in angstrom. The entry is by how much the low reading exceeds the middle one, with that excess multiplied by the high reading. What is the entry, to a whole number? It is -4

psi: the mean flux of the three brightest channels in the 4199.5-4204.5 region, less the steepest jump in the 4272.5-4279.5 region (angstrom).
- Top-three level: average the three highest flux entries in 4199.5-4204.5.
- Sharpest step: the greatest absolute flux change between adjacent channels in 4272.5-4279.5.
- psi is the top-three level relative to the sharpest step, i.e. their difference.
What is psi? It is 5.53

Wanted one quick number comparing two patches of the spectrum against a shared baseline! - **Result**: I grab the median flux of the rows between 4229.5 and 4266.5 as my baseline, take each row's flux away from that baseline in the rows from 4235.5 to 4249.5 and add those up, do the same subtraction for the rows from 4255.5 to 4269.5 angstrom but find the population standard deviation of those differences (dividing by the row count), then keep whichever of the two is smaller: -7.1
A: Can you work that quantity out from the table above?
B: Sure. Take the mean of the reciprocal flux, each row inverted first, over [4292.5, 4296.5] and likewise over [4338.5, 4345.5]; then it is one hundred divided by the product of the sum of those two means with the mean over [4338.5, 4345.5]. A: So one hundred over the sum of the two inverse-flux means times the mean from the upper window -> 1868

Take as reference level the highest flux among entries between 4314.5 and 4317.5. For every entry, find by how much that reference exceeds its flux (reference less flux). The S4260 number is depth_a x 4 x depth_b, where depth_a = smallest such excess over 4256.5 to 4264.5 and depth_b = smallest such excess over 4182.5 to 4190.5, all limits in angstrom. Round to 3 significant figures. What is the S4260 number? 3.54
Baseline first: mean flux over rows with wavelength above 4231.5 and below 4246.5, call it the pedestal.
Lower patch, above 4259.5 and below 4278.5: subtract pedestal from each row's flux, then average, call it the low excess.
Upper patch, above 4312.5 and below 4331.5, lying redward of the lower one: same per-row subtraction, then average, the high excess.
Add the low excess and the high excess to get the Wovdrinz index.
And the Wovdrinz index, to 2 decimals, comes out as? -1.55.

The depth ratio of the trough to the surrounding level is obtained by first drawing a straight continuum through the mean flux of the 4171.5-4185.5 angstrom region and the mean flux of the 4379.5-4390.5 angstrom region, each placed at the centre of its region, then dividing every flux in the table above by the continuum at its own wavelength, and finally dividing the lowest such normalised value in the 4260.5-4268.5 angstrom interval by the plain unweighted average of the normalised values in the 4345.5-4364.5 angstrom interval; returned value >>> 1.000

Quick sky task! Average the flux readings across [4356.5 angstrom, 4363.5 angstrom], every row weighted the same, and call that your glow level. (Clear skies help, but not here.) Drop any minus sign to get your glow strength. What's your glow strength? 5.83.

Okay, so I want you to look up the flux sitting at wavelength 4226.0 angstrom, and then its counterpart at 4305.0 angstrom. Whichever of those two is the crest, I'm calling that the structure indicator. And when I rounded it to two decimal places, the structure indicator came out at 6.78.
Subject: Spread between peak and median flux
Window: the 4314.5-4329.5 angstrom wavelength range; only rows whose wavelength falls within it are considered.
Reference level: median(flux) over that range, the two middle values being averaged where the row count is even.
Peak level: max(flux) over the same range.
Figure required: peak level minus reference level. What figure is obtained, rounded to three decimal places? 0.137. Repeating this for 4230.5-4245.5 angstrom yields 0.382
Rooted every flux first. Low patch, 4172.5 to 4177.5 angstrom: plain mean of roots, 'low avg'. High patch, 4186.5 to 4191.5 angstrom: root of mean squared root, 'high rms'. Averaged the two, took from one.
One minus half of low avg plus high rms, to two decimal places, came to -1.37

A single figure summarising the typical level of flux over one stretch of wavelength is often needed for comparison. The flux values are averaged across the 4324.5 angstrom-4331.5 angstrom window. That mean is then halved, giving 3.3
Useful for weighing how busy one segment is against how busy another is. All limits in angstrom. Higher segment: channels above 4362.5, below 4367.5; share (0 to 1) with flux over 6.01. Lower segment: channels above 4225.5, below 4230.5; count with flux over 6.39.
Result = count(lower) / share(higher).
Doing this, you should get 3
